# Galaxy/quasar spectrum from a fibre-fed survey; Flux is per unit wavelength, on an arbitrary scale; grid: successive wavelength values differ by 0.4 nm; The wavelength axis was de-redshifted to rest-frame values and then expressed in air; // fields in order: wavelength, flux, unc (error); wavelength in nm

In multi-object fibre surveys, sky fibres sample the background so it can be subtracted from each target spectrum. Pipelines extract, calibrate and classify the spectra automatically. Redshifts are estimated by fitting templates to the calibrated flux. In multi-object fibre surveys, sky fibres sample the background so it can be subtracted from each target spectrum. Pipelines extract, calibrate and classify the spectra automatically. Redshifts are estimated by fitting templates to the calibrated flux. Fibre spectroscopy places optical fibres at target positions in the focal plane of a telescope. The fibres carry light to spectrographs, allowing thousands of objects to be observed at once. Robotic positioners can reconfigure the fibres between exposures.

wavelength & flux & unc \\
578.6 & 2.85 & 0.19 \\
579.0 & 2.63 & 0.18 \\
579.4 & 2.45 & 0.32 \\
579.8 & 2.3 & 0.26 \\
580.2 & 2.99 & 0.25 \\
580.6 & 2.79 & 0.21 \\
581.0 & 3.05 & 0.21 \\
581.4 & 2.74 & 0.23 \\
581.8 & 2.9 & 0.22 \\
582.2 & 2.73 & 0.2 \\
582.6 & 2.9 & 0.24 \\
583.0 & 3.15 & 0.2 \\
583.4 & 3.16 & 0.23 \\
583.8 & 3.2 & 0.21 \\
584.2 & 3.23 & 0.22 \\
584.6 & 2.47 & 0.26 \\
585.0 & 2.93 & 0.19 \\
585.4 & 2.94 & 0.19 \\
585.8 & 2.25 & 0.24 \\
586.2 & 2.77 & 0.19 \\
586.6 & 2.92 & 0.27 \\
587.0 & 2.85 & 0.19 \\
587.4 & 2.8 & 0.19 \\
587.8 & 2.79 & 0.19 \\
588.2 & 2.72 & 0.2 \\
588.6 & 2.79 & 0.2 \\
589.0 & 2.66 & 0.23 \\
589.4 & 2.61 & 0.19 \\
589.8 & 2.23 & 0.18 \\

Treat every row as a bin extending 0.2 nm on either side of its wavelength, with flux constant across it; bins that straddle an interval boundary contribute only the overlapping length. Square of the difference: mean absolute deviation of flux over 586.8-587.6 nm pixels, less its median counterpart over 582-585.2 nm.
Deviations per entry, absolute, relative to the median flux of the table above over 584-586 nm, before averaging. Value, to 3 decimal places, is 0.014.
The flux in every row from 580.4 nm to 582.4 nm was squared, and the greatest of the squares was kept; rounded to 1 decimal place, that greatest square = 9.3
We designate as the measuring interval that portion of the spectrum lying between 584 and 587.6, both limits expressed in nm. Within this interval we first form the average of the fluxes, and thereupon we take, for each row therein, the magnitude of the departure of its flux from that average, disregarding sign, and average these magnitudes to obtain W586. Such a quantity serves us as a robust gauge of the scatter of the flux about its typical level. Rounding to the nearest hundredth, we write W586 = 0.20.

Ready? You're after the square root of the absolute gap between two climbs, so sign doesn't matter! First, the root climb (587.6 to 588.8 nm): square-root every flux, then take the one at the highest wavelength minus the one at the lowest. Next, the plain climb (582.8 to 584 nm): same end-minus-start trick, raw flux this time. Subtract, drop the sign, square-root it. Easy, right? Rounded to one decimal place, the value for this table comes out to 0.2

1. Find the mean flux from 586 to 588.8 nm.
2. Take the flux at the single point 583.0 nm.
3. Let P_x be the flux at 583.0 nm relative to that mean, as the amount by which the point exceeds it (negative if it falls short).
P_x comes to 0.34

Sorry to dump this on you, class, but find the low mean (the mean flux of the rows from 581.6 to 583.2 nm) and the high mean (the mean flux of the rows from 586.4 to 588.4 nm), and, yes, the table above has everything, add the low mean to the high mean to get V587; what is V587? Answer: 5.7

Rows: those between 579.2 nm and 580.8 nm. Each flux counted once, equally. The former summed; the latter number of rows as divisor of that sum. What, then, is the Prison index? 2.63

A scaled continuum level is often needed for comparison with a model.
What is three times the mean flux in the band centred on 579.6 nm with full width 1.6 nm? 7.78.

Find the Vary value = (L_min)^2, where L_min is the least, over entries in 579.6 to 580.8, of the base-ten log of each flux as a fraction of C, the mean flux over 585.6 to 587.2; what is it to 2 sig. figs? 0.0048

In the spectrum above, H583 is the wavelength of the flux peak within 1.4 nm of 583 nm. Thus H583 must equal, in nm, 584.2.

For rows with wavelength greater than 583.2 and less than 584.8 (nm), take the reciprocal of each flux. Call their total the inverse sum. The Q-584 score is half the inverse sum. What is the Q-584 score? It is 0.672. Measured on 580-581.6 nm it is 0.693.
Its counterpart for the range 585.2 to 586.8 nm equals 0.744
